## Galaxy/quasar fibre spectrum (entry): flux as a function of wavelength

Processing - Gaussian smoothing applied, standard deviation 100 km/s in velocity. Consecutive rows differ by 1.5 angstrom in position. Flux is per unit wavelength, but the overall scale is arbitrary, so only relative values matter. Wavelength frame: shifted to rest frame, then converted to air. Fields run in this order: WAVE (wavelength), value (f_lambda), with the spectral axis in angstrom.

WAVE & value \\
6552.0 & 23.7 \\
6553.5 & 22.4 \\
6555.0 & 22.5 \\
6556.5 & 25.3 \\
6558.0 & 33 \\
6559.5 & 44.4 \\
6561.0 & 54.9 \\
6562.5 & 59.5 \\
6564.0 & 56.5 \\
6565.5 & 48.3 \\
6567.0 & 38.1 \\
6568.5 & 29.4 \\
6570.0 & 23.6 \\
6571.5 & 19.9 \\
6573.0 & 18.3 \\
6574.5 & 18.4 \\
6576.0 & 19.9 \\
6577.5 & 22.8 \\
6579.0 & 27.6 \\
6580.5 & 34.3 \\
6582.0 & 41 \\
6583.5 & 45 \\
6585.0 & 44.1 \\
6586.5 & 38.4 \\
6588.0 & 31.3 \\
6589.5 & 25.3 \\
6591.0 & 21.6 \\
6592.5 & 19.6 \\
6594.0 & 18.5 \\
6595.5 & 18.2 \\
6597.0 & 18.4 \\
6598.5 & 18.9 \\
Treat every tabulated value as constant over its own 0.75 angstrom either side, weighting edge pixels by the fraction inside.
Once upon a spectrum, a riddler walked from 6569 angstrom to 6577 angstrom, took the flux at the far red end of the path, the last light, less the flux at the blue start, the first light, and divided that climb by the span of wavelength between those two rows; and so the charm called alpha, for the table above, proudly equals -0.6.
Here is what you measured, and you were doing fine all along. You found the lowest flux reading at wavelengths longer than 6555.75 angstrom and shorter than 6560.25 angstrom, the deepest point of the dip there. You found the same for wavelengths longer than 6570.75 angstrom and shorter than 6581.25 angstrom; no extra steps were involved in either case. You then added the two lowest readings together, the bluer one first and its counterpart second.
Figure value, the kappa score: 43.6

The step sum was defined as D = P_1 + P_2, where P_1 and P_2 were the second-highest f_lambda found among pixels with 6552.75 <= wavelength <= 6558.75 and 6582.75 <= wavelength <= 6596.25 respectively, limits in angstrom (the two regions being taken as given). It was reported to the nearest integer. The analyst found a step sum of 69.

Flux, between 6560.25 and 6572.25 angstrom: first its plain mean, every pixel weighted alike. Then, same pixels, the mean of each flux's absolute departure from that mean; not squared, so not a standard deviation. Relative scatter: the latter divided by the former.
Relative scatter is 0.33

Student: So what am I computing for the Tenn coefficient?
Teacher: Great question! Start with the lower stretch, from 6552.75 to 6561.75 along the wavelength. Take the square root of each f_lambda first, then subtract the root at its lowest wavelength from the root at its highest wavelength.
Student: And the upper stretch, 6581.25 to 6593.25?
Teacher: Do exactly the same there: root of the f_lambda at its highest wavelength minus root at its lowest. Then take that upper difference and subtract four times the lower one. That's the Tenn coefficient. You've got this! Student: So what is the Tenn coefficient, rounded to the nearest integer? -13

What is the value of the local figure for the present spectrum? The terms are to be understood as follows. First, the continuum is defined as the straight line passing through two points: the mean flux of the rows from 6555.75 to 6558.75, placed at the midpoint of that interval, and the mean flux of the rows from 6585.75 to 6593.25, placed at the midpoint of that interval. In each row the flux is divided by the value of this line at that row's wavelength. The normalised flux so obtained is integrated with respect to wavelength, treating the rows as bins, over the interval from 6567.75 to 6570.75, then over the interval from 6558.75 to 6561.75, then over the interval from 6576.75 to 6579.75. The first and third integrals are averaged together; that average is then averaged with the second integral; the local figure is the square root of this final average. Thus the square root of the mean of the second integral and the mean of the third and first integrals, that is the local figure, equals 1.99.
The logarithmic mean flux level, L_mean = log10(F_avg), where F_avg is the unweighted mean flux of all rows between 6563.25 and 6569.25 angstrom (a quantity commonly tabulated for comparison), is 1.63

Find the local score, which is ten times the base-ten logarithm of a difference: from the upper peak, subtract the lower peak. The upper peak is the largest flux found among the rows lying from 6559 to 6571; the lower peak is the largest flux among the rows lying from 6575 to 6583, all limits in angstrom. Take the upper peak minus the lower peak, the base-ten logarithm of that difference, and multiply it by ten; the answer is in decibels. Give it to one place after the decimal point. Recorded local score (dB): 12.7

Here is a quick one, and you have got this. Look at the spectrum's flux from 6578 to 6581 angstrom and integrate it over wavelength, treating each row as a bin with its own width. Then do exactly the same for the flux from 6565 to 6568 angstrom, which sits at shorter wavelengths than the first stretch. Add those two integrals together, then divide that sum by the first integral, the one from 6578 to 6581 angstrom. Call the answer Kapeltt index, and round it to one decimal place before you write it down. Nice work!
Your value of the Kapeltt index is 2.4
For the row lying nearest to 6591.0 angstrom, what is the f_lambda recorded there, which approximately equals 21.6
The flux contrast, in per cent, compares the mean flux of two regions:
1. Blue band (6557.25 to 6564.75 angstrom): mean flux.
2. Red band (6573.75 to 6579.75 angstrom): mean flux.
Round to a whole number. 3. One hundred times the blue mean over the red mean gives 224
